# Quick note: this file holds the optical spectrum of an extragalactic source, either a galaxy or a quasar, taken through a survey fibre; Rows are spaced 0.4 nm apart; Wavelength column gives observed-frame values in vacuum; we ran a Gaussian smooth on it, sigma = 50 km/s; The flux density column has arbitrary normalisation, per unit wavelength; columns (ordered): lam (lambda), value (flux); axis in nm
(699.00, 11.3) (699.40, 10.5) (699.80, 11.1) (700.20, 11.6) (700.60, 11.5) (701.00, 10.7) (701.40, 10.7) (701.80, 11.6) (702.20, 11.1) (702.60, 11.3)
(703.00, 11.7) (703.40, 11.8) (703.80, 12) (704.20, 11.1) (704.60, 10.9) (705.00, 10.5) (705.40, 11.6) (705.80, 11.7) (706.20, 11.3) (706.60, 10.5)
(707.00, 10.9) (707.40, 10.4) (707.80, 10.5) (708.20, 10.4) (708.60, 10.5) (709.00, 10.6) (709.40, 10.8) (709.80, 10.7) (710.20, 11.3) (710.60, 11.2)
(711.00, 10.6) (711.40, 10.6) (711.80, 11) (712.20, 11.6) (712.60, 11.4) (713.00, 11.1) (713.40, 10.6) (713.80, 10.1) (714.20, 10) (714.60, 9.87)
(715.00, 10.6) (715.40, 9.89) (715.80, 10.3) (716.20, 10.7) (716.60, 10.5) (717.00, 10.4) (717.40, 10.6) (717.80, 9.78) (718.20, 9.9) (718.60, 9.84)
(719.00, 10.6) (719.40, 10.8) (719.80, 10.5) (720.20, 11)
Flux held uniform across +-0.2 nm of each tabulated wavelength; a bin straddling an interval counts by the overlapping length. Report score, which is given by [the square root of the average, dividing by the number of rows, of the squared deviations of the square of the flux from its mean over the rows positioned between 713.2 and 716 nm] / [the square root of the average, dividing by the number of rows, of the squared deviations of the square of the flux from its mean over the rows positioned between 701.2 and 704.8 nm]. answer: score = 0.63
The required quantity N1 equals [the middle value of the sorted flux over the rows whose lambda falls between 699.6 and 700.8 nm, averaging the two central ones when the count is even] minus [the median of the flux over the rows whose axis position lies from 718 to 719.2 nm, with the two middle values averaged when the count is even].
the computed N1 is 1.6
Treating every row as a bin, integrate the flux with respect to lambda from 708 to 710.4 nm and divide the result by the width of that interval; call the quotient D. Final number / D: 10.7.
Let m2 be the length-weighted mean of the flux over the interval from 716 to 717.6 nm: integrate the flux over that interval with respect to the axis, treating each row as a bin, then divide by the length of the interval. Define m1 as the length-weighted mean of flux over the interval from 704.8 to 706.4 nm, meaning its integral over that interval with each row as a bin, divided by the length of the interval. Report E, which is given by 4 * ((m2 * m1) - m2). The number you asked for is 434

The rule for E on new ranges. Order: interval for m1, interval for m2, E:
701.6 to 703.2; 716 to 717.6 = 440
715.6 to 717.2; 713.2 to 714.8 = 384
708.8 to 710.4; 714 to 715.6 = 398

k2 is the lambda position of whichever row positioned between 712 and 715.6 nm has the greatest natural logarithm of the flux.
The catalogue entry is 712.20 nm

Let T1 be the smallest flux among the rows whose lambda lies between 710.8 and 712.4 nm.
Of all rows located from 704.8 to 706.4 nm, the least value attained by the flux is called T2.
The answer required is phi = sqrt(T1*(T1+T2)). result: 15.0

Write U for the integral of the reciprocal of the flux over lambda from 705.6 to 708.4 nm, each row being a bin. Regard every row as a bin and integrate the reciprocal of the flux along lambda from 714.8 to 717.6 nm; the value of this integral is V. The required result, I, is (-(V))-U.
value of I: -0.528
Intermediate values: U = 0.259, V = 0.269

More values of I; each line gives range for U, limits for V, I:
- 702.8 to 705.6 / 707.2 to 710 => -0.512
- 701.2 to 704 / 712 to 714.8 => -0.508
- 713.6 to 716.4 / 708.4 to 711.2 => -0.534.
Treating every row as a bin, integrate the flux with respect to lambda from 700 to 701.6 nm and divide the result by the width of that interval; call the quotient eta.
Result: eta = 11.1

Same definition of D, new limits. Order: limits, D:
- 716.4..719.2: 10.2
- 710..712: 10.9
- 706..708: 10.7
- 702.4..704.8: 11.5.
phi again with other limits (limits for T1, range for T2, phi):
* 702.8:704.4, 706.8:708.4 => 15.4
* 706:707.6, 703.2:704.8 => 14.9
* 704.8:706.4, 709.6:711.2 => 14.9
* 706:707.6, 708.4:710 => 14.7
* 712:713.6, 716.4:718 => 14.7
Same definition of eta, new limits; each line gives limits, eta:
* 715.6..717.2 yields 10.5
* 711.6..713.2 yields 11.3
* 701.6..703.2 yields 11.4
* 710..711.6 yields 10.9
